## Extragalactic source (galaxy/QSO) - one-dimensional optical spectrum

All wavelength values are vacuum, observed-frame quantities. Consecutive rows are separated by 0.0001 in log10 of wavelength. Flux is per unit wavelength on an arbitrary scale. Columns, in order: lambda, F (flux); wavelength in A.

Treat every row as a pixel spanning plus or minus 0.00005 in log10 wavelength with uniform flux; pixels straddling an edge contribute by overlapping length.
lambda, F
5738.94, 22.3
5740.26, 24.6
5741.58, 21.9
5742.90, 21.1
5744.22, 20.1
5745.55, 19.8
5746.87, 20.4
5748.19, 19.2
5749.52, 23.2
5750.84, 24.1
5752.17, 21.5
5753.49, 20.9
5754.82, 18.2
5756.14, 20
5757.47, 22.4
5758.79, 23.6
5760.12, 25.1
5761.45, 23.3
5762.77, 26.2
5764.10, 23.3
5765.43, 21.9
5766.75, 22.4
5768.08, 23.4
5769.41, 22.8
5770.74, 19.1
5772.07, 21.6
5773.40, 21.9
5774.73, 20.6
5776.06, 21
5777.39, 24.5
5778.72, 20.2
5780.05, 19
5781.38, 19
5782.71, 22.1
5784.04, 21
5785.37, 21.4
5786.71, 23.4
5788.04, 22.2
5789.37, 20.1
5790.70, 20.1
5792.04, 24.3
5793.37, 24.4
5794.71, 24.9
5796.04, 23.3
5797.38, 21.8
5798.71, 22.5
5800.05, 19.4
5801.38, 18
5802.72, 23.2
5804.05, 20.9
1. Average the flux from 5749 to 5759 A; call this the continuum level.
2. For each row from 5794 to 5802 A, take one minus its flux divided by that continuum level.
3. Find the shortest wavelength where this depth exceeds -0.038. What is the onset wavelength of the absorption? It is 5797.38 A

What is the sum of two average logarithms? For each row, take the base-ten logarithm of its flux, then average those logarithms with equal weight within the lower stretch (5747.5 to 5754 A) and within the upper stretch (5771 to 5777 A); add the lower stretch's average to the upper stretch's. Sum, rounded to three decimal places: 2.664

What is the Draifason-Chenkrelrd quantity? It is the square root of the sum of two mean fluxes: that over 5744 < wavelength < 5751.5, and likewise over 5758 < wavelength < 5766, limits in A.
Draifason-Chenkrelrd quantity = 6.71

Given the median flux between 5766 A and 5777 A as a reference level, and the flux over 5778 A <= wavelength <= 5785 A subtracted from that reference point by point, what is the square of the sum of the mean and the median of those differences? 9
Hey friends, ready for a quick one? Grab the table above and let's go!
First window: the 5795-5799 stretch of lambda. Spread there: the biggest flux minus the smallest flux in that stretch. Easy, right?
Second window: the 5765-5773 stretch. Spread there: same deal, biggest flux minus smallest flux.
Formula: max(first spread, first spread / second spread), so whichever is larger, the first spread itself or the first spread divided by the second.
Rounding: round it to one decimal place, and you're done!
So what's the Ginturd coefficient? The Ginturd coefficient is 1.5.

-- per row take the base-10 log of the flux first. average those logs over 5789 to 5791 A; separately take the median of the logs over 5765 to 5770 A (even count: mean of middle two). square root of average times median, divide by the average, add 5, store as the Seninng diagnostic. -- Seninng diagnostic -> 6.02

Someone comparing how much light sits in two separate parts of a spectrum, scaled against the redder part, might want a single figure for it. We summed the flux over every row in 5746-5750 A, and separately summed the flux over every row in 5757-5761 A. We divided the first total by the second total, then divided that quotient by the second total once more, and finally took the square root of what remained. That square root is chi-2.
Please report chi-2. 0.111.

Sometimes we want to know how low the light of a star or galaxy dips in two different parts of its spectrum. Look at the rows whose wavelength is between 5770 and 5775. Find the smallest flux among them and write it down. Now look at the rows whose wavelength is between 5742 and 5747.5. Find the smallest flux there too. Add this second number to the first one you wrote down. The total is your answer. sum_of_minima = 38.9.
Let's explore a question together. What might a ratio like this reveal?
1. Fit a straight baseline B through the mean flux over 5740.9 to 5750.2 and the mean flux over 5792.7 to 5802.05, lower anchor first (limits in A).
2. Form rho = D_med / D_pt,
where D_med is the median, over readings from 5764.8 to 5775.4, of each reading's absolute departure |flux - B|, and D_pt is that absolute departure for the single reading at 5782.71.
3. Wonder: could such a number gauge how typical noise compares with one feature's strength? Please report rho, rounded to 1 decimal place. 2.5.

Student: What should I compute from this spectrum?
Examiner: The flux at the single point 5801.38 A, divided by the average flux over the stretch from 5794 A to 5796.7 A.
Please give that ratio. 0.75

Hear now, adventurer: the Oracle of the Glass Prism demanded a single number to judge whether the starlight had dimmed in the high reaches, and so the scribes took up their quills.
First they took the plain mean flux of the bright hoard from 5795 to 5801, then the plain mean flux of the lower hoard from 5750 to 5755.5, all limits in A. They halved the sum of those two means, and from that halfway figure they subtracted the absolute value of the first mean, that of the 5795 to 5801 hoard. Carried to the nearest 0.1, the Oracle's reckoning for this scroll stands -0.3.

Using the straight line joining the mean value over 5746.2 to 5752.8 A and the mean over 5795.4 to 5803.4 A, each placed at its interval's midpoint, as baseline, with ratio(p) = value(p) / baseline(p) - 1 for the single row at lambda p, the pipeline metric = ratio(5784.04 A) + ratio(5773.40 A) 0.00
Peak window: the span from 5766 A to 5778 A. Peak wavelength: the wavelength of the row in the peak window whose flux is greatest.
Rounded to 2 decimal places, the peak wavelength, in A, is 5777.39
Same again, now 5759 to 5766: 5762.77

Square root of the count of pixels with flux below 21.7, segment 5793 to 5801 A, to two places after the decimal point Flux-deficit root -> 1.00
